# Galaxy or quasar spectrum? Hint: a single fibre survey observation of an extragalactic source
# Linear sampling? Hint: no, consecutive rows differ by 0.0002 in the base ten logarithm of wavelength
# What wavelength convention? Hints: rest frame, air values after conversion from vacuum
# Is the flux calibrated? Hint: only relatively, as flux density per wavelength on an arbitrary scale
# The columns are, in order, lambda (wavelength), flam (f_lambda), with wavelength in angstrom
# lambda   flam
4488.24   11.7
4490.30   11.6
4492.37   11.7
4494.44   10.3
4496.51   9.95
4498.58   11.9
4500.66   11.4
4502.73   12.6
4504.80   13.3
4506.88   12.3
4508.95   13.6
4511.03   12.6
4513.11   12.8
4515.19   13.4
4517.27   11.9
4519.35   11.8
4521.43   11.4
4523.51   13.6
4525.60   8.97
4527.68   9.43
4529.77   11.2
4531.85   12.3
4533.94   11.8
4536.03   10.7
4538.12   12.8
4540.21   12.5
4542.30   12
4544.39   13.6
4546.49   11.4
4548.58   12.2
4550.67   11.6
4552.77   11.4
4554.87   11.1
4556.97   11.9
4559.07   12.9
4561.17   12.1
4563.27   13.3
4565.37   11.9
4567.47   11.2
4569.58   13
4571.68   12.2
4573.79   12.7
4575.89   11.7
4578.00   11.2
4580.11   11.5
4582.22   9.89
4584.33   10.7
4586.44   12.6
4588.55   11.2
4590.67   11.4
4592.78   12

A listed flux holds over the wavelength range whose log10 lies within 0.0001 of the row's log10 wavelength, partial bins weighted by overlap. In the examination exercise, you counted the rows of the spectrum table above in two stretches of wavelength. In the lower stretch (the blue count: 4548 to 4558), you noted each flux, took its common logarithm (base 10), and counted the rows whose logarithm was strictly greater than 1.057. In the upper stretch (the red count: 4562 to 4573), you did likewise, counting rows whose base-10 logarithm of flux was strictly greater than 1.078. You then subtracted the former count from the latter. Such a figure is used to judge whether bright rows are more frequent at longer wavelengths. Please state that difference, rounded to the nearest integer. 0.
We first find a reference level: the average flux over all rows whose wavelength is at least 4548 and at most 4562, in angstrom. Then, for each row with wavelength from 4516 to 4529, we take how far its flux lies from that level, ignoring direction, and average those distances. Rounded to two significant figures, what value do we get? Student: 1.3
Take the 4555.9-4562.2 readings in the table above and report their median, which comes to 12.1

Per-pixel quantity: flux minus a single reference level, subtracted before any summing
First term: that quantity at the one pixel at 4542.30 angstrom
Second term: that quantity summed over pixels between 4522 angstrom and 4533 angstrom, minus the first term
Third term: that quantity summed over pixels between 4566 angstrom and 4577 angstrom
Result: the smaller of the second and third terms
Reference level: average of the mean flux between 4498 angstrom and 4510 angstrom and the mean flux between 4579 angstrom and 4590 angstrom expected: -4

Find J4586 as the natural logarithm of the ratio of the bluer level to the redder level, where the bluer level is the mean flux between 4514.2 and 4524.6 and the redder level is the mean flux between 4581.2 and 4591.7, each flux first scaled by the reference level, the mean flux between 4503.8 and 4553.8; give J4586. 0.11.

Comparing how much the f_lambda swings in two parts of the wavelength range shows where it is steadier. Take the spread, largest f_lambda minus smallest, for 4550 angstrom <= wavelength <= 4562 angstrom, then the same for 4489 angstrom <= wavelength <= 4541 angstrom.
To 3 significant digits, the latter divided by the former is 2.57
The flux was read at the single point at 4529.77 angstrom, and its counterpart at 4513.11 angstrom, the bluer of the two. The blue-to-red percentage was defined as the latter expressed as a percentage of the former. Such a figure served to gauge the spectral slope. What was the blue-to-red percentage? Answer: 114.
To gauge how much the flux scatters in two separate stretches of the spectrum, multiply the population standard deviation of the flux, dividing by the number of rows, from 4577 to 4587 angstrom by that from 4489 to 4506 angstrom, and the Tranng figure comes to 0.92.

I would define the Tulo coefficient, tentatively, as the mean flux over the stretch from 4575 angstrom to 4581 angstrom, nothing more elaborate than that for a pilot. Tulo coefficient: 11.5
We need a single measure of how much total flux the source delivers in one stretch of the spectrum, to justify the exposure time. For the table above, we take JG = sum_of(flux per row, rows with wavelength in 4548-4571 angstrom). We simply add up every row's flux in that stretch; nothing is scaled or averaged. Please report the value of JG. 133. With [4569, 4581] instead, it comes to 72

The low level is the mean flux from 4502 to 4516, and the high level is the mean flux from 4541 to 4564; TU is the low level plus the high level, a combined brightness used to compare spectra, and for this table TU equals 25.1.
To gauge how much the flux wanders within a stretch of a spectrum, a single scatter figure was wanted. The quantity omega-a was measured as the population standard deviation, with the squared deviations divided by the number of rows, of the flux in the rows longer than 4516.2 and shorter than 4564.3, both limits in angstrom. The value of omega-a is 1.11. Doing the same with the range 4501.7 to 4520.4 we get 0.61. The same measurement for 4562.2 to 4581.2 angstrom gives 0.73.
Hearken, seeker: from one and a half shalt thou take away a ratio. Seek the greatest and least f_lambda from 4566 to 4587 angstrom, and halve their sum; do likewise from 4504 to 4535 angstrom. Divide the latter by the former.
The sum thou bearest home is 0.51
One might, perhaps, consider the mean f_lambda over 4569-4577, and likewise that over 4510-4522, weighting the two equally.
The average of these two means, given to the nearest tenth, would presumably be 12.4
